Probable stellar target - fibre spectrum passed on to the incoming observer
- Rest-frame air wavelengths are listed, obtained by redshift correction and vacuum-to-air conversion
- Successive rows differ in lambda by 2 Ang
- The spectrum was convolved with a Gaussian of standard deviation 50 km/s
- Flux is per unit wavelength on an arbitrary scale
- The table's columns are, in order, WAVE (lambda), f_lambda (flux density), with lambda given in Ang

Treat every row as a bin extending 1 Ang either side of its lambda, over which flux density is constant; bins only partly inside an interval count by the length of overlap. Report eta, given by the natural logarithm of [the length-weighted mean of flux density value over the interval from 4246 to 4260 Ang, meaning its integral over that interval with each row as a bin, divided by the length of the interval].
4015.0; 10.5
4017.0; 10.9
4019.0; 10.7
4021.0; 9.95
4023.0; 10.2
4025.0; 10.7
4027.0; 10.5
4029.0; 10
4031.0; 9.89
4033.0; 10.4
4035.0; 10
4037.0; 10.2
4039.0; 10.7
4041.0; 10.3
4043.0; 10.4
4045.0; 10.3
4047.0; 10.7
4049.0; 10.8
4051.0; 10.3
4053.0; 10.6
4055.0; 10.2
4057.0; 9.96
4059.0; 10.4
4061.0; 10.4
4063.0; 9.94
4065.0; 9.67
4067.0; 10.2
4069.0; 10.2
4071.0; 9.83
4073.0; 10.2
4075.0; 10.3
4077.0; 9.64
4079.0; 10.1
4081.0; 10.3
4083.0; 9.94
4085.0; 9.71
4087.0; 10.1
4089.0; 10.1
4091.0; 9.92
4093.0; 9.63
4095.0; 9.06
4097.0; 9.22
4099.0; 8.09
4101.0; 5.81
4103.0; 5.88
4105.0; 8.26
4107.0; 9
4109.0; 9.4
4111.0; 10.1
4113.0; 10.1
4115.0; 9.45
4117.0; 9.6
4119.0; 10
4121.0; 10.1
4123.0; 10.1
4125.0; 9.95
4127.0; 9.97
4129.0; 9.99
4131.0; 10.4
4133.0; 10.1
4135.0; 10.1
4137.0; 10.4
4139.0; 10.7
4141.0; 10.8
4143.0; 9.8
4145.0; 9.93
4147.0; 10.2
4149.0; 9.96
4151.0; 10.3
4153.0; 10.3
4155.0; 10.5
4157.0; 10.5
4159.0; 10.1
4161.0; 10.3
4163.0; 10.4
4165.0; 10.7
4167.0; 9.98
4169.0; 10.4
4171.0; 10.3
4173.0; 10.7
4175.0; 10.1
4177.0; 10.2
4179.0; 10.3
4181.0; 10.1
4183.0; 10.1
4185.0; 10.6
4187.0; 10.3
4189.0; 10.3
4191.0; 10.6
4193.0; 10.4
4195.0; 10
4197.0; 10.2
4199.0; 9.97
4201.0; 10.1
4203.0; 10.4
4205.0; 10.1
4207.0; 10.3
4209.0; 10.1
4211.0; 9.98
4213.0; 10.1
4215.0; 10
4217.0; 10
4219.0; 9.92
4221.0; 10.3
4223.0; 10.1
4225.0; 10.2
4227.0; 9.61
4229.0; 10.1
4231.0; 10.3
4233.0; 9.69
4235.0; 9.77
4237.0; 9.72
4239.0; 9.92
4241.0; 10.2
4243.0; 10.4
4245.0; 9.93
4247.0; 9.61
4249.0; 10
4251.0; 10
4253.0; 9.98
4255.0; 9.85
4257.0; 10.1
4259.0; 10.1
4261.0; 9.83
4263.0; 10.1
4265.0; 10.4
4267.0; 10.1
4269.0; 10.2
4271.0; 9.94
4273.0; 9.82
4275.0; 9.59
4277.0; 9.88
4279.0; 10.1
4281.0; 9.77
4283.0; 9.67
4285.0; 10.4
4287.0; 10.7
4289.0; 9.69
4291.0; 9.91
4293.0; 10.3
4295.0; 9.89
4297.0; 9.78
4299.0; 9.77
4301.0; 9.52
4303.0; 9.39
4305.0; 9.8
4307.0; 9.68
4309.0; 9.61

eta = 2.30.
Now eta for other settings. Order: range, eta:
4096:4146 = 2.25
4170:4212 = 2.33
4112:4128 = 2.29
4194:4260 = 2.31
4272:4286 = 2.29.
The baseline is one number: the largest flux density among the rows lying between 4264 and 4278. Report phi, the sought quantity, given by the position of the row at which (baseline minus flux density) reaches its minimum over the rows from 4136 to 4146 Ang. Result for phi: 4141.0 Ang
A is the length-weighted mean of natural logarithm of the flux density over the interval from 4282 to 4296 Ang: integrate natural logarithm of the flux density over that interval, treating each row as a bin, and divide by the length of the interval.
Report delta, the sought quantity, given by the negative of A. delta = -2.310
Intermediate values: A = 2.31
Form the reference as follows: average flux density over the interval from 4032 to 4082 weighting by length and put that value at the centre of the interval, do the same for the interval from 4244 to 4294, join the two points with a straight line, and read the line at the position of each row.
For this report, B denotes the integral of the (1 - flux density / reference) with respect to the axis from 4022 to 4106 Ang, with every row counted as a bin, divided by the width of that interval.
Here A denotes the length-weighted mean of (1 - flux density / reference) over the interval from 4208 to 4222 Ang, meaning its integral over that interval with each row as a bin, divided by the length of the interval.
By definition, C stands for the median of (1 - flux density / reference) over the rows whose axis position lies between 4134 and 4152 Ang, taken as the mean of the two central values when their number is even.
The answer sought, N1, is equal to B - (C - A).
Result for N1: 0.046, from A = 0.000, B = 0.04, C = -0.006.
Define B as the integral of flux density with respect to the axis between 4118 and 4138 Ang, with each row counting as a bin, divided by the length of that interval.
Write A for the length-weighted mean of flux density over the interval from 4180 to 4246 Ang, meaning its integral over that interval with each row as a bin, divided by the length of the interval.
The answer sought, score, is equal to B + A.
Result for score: 20.2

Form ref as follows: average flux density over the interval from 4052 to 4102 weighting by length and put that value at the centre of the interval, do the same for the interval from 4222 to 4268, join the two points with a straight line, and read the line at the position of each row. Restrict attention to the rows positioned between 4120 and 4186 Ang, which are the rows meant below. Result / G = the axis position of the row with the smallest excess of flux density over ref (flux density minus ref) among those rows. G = 4143.0 Ang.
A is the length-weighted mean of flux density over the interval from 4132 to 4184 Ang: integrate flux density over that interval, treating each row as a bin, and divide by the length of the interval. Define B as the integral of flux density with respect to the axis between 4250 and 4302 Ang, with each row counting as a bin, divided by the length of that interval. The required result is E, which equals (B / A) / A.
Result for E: 0.094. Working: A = 10.3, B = 9.98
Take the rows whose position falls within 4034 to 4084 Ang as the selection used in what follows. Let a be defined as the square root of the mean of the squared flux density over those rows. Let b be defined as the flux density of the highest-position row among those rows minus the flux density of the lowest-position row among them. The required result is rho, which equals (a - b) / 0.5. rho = 20.57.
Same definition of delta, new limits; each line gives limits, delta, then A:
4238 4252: -2.303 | 2.30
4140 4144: -2.331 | 2.33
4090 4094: -2.280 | 2.28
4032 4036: -2.322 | 2.32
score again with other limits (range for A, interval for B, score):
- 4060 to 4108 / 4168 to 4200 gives 19.7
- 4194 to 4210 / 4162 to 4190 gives 20.5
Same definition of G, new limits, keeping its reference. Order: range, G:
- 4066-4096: 4095.0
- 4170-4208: 4199.0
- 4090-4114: 4101.0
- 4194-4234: 4227.0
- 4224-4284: 4275.0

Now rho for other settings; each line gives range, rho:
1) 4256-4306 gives 20.51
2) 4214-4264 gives 19.78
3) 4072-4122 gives 19.07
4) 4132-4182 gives 20.58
